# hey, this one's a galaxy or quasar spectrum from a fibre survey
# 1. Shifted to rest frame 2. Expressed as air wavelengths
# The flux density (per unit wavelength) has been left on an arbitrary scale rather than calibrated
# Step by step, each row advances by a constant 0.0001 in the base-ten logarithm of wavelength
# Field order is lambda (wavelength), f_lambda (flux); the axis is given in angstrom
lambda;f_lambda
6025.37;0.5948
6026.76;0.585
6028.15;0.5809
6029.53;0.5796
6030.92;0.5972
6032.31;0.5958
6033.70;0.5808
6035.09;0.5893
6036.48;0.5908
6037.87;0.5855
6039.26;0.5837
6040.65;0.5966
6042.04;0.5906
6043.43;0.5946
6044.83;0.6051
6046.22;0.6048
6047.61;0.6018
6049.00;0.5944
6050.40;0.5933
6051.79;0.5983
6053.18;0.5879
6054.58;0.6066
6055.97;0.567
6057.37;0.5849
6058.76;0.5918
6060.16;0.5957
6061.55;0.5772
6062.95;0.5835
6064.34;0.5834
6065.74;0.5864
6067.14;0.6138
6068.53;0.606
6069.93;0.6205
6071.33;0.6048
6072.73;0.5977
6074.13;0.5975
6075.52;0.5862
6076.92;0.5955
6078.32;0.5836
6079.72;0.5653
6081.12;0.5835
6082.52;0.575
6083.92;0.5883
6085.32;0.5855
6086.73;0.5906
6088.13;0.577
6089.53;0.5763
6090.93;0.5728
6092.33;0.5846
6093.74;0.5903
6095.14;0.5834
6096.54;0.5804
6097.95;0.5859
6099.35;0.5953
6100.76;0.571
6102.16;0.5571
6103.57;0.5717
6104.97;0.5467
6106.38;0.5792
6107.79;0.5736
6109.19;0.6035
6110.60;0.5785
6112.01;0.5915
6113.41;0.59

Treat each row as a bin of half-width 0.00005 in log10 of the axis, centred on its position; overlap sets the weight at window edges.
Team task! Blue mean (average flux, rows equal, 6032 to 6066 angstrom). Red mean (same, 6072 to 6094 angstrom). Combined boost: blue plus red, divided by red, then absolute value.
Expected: 2.01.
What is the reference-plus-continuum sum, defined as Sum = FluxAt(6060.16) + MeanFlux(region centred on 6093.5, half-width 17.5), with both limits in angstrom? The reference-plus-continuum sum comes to 1.18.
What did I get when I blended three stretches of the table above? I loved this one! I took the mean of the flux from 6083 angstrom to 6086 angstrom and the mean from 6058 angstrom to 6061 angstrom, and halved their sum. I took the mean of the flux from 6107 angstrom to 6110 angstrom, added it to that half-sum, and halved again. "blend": 0.589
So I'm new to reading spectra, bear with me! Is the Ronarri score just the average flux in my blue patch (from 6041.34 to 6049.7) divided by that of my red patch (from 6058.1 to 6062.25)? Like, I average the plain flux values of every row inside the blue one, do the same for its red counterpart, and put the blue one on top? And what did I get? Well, 1.02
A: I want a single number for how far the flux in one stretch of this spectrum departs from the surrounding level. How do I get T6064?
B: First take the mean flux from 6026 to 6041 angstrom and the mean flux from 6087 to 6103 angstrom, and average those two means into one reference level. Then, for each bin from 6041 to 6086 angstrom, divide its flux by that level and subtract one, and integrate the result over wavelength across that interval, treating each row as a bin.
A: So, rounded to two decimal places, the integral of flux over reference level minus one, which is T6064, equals 0.66 angstrom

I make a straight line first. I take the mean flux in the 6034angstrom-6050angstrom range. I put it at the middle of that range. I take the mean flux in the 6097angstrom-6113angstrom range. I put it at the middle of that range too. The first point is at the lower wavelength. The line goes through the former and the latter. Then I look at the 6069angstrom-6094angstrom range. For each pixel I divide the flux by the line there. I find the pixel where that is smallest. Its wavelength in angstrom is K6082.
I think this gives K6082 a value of 6079.72 angstrom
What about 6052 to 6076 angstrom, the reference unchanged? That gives 6055.97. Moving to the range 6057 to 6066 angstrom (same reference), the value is 6061.55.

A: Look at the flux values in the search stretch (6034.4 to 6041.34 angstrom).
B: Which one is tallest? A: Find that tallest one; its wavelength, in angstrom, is 6040.65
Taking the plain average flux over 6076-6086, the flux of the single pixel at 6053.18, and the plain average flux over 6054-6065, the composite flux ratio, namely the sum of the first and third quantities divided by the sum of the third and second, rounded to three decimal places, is 0.995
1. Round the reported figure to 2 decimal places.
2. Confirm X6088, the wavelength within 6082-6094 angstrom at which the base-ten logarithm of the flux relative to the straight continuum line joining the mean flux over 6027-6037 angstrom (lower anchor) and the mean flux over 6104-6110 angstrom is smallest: 6090.93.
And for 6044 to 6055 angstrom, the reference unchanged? 6053.18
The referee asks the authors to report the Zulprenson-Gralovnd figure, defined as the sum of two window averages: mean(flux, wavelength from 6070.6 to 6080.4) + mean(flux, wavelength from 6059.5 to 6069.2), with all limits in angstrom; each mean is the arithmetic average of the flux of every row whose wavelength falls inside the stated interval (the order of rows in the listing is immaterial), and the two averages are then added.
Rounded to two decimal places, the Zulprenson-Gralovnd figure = 1.18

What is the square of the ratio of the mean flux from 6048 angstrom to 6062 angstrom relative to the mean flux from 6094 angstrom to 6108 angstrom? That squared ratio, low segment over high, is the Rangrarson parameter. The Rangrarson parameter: 1.05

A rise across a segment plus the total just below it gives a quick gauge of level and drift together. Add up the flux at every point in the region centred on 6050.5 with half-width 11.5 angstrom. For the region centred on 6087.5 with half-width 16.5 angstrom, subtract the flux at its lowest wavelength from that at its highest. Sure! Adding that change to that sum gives 10.0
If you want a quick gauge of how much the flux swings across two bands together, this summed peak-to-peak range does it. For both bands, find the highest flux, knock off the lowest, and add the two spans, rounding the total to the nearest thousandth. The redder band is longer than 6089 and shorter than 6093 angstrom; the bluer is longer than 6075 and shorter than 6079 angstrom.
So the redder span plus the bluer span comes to 0.024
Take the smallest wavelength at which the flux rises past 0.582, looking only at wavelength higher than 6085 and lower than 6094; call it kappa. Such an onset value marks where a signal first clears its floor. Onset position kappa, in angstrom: 6085.32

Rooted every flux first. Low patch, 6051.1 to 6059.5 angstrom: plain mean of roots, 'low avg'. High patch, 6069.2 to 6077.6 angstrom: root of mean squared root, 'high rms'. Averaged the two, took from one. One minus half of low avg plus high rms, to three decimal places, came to 0.229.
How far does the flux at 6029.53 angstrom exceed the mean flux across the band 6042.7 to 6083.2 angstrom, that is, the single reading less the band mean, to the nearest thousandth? -0.013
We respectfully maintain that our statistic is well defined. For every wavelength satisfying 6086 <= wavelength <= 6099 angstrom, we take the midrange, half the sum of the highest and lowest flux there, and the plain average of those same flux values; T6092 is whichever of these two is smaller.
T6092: 0.582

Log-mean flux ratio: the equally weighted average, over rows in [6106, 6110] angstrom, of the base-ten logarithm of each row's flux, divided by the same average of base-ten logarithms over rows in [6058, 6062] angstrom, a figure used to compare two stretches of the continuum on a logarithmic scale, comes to 1.009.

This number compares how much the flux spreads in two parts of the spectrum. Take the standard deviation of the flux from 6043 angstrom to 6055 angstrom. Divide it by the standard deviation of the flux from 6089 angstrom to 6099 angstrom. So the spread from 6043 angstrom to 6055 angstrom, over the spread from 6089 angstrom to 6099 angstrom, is 1.1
